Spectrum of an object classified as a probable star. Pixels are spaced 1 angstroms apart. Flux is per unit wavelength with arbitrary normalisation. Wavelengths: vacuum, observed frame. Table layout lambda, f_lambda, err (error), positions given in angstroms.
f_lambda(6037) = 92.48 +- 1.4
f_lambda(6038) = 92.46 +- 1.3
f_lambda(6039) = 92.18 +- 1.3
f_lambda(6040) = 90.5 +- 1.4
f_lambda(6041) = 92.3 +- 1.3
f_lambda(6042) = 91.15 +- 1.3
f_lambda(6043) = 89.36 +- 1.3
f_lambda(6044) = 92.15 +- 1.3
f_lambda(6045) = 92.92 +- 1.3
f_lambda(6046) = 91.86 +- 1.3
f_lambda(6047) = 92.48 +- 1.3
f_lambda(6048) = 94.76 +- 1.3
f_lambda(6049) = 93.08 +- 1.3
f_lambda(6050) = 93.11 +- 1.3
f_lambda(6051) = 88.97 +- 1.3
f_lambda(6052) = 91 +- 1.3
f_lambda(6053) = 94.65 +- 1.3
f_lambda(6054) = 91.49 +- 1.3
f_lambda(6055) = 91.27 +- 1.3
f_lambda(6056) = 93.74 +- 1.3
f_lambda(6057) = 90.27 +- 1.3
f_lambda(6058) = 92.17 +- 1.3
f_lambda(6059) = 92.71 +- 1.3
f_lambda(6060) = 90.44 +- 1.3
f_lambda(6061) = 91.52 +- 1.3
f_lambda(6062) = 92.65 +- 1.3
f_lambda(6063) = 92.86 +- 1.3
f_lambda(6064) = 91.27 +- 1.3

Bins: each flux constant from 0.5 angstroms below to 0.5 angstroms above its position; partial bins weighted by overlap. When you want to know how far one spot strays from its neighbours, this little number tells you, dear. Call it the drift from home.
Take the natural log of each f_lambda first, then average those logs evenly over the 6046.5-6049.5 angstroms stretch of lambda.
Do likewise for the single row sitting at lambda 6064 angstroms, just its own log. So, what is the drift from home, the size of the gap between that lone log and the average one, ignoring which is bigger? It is 0.023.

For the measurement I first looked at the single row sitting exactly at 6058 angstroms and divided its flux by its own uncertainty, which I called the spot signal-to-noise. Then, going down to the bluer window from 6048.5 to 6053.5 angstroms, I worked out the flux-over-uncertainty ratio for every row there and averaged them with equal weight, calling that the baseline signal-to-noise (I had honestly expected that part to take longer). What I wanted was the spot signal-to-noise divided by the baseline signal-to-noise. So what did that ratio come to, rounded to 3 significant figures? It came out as 1.00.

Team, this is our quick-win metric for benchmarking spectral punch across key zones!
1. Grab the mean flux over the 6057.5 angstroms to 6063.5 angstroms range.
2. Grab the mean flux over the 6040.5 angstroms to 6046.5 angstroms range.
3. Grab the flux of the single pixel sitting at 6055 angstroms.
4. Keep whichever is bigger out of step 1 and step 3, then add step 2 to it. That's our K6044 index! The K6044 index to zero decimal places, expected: 184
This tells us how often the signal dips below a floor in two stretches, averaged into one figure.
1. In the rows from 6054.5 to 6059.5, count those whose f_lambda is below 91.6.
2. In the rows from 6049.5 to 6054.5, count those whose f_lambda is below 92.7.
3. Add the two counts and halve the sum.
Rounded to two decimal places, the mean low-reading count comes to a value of 2.50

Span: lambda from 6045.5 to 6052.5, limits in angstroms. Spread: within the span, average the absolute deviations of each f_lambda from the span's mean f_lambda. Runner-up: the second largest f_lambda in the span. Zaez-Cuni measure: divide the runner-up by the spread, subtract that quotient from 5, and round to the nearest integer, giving -64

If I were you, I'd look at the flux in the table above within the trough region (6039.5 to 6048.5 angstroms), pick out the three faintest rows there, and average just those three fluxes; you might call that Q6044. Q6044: 90.3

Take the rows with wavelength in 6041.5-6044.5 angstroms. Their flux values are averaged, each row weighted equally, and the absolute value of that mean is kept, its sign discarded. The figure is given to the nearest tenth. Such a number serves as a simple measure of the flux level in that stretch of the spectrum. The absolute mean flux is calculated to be 90.9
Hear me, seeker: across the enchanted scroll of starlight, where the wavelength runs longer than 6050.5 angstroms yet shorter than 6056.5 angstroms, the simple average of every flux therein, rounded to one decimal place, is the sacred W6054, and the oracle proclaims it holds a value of 91.9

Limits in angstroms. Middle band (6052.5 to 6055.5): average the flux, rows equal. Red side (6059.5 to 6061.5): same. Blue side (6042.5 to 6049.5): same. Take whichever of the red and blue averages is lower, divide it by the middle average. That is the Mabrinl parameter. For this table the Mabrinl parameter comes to 0.984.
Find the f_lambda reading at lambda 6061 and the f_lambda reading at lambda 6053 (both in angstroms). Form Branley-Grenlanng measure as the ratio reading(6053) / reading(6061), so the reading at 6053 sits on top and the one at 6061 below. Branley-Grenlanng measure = 1.03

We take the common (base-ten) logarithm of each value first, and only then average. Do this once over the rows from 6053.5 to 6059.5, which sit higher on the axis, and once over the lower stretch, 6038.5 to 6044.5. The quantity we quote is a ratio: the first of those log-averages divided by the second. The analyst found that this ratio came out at 1.002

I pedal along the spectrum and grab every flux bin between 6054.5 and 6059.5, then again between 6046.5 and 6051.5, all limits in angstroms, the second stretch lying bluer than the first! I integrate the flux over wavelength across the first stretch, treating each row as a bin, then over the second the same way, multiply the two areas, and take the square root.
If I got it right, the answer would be 461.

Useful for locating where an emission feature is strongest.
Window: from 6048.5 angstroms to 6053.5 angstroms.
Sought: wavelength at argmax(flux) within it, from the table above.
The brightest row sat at 6053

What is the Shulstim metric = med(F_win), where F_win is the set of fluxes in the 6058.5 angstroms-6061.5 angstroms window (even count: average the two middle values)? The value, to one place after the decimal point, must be 91.5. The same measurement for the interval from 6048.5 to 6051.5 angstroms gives 93.1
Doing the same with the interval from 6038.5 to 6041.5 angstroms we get 92.2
